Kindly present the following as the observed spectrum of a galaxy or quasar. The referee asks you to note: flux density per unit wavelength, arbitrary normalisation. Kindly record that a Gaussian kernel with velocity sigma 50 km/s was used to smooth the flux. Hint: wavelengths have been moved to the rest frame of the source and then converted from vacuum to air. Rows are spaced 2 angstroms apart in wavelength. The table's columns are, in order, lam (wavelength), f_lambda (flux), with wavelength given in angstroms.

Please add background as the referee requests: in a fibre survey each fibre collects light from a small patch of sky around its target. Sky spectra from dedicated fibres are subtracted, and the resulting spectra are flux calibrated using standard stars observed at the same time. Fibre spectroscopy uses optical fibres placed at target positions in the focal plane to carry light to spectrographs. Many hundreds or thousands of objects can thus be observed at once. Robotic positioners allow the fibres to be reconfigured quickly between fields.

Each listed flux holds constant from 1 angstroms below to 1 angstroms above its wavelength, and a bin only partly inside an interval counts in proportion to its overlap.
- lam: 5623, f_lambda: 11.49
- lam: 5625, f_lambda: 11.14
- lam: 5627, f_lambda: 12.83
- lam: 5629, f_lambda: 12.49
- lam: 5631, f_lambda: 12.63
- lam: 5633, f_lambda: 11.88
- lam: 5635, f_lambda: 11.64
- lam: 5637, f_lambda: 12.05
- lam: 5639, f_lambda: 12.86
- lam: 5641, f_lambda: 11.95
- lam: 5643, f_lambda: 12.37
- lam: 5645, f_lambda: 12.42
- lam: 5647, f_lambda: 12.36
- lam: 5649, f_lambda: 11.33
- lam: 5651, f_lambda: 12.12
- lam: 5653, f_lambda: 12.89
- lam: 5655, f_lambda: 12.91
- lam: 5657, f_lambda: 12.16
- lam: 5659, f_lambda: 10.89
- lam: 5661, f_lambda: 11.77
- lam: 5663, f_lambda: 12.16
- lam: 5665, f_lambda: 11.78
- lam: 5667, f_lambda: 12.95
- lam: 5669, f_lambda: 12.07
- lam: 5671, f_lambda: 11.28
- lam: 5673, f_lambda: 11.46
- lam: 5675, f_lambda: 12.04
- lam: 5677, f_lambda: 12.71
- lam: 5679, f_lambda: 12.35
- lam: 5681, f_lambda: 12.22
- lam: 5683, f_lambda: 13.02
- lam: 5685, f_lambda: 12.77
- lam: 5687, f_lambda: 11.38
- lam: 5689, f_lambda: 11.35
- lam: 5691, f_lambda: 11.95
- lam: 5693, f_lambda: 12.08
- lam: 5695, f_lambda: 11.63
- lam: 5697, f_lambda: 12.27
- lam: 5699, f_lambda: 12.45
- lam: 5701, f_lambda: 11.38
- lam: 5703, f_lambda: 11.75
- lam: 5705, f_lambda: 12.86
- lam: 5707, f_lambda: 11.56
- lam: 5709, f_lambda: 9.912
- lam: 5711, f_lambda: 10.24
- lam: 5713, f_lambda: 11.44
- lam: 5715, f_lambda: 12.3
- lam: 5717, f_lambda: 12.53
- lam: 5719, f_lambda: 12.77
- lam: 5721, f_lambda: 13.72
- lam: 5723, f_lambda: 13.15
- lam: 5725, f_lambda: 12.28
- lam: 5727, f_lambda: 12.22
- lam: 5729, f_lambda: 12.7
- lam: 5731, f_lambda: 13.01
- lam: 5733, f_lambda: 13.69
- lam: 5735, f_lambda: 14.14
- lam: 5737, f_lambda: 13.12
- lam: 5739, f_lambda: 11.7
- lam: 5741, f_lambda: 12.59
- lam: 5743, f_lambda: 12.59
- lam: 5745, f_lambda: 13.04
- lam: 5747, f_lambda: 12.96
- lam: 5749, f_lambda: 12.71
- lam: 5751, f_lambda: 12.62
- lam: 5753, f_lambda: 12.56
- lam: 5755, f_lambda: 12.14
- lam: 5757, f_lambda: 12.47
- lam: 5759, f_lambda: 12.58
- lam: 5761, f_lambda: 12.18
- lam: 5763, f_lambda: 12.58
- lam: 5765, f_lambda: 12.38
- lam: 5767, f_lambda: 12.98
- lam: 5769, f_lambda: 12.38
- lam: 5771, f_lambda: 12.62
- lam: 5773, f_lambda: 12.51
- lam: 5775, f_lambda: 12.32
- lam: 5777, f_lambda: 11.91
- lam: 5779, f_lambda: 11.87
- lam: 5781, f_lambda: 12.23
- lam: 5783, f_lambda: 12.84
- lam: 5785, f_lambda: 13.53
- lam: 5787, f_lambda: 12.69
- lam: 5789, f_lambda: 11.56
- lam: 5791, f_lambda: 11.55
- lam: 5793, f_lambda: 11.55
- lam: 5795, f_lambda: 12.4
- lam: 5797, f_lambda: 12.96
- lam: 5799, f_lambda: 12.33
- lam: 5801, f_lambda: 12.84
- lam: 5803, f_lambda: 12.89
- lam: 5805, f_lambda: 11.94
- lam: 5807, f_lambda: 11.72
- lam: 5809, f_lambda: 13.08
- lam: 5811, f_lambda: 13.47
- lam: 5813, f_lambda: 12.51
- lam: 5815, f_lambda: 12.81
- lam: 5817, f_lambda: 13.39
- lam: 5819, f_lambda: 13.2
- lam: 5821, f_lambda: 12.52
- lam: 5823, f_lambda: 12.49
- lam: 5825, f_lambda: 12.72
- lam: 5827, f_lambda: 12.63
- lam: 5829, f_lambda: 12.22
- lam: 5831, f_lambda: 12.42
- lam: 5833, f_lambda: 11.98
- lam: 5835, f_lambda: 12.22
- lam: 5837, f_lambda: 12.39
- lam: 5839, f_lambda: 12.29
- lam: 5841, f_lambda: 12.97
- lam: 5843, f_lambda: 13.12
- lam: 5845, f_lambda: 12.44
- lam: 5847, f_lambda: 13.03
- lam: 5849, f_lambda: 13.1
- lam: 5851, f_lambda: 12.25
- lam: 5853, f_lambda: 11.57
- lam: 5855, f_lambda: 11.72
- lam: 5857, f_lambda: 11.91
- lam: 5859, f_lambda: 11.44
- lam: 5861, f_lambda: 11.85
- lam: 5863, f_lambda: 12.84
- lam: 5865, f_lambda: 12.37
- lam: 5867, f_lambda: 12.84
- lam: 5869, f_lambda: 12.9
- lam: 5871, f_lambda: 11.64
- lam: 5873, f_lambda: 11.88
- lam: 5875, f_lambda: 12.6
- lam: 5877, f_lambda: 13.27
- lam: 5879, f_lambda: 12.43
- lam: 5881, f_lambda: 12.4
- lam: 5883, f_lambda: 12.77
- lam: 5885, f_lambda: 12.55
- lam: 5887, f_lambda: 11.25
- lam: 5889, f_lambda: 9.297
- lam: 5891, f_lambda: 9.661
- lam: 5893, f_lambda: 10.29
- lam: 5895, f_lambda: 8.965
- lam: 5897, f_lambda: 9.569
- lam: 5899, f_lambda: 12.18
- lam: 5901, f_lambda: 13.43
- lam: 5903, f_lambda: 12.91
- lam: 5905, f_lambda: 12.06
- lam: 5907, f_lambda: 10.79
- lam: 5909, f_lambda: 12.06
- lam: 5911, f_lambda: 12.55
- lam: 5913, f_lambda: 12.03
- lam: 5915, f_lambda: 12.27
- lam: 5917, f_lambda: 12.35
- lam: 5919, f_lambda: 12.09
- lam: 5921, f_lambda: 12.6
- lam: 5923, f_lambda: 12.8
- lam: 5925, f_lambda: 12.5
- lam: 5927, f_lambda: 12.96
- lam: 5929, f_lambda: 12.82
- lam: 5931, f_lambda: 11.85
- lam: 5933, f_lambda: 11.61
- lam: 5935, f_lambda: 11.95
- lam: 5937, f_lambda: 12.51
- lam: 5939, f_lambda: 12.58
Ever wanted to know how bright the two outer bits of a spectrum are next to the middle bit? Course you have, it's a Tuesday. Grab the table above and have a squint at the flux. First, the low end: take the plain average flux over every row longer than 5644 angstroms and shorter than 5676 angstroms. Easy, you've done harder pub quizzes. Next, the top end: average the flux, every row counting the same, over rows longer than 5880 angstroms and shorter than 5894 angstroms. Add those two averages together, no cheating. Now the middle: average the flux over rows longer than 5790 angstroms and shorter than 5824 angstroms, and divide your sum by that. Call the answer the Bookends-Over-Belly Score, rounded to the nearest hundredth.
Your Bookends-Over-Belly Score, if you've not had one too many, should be 1.85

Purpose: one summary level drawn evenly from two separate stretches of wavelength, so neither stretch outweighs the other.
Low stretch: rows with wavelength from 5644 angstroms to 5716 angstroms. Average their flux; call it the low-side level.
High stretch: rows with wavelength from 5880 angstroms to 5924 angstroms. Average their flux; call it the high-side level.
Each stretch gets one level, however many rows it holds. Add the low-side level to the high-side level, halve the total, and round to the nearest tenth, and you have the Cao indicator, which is 11.8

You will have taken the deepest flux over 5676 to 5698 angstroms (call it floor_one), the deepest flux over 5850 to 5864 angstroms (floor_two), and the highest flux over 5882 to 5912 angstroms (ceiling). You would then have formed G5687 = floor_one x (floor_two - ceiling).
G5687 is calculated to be -23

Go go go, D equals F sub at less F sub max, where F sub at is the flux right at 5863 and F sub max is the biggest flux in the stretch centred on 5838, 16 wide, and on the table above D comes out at -0.28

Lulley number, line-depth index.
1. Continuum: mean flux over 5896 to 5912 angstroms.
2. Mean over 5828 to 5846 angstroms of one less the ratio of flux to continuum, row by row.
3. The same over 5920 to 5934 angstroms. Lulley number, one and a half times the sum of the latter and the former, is -0.13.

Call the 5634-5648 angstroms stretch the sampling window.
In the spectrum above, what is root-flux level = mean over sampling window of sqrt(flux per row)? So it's 3.50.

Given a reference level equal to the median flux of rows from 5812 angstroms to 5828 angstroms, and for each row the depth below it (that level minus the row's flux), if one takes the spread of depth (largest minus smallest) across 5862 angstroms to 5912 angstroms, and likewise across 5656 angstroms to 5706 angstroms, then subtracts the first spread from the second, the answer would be -2.3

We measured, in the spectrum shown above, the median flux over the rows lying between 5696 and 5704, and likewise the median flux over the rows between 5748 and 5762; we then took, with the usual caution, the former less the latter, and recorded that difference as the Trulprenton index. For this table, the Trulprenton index -0.55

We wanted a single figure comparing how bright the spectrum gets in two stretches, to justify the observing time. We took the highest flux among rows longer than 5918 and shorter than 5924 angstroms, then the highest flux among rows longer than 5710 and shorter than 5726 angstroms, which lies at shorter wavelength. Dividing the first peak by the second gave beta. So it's 0.93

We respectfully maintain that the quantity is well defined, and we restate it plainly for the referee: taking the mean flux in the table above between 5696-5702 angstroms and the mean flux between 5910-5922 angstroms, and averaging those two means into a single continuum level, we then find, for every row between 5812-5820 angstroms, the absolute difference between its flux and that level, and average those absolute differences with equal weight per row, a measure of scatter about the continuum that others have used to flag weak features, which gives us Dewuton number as 0.80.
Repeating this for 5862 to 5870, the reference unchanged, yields 0.56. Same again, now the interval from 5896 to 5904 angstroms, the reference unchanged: 1.15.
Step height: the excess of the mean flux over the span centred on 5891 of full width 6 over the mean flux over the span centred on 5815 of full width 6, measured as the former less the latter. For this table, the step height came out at -3.2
